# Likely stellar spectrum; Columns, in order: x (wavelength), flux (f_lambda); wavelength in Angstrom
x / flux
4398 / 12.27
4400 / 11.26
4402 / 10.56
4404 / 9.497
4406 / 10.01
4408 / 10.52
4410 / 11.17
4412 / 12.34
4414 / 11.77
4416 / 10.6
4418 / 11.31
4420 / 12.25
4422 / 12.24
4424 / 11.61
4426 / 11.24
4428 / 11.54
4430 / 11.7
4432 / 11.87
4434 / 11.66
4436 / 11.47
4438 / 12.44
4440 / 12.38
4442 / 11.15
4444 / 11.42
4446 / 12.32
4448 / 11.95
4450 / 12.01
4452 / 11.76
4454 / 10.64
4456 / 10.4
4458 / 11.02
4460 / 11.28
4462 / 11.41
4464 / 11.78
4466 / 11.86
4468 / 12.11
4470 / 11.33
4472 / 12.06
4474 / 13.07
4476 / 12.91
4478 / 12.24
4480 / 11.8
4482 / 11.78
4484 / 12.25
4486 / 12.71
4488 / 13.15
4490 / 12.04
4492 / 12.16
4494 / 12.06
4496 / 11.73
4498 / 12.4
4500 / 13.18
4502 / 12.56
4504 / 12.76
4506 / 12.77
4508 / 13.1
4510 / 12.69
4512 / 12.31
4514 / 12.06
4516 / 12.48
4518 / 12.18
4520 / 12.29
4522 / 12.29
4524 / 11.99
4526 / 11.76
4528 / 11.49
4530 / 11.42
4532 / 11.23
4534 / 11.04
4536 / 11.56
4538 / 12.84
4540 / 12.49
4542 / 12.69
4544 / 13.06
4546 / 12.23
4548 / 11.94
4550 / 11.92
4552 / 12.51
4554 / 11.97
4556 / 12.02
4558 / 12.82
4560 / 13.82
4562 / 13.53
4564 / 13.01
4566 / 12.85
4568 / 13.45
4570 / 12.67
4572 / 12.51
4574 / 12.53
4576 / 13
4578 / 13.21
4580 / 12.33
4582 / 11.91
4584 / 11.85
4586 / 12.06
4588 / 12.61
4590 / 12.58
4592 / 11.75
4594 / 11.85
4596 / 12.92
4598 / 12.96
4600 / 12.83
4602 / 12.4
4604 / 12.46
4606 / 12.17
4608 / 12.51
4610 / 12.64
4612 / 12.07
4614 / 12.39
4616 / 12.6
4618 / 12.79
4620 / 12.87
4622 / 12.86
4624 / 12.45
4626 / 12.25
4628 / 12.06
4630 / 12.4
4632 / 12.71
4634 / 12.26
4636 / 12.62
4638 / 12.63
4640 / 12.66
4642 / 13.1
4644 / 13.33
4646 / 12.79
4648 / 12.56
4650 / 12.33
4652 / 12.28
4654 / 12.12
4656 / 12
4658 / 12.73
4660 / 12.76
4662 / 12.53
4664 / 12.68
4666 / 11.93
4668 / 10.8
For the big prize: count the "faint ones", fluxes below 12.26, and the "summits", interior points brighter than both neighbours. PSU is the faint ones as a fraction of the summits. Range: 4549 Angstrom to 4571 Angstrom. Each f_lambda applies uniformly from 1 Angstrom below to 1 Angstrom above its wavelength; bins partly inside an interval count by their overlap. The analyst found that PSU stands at 1.0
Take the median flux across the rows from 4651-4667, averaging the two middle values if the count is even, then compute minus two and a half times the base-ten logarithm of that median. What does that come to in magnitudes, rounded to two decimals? -2.73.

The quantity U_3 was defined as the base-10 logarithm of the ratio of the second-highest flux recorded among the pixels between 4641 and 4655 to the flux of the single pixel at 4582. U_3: 0.04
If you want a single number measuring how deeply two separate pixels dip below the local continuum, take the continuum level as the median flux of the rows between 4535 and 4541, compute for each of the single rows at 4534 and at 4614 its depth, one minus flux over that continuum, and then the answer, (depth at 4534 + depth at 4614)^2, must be 0.0154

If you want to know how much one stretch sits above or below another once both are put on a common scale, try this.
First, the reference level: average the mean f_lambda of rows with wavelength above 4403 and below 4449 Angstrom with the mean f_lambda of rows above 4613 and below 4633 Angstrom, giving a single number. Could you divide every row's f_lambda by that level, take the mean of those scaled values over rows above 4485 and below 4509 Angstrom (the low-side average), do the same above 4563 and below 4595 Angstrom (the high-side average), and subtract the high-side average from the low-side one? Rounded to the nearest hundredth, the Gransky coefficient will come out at 0.00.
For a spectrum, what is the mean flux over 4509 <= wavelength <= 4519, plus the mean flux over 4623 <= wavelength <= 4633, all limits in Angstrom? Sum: 24.7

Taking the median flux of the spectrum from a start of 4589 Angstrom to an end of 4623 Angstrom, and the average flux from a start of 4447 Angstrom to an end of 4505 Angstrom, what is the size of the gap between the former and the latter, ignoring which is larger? 0.57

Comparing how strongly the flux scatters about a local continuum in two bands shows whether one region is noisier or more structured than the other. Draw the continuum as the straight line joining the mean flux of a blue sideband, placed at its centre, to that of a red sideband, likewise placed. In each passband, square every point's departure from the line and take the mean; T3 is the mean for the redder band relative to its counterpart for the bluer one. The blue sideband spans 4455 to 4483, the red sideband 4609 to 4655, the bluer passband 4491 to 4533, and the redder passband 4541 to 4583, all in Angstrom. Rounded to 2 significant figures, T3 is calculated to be 1.4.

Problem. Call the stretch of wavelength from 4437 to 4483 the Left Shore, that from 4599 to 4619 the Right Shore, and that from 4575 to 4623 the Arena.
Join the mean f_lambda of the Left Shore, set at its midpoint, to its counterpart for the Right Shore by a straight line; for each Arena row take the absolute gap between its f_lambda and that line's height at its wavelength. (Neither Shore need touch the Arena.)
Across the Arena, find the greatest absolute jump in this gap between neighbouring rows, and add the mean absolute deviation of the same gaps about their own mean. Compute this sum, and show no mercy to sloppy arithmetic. 1.04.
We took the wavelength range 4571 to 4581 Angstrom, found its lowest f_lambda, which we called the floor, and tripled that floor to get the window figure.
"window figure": 37.0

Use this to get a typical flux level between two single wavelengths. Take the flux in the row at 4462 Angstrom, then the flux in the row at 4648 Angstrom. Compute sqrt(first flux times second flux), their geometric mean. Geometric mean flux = 12.0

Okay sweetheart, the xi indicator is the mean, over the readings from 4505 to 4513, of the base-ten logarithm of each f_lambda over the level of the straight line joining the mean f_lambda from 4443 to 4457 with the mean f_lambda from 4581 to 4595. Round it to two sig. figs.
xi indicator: 0.034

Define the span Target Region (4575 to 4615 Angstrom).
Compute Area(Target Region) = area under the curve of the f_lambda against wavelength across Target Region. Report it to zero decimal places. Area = 497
